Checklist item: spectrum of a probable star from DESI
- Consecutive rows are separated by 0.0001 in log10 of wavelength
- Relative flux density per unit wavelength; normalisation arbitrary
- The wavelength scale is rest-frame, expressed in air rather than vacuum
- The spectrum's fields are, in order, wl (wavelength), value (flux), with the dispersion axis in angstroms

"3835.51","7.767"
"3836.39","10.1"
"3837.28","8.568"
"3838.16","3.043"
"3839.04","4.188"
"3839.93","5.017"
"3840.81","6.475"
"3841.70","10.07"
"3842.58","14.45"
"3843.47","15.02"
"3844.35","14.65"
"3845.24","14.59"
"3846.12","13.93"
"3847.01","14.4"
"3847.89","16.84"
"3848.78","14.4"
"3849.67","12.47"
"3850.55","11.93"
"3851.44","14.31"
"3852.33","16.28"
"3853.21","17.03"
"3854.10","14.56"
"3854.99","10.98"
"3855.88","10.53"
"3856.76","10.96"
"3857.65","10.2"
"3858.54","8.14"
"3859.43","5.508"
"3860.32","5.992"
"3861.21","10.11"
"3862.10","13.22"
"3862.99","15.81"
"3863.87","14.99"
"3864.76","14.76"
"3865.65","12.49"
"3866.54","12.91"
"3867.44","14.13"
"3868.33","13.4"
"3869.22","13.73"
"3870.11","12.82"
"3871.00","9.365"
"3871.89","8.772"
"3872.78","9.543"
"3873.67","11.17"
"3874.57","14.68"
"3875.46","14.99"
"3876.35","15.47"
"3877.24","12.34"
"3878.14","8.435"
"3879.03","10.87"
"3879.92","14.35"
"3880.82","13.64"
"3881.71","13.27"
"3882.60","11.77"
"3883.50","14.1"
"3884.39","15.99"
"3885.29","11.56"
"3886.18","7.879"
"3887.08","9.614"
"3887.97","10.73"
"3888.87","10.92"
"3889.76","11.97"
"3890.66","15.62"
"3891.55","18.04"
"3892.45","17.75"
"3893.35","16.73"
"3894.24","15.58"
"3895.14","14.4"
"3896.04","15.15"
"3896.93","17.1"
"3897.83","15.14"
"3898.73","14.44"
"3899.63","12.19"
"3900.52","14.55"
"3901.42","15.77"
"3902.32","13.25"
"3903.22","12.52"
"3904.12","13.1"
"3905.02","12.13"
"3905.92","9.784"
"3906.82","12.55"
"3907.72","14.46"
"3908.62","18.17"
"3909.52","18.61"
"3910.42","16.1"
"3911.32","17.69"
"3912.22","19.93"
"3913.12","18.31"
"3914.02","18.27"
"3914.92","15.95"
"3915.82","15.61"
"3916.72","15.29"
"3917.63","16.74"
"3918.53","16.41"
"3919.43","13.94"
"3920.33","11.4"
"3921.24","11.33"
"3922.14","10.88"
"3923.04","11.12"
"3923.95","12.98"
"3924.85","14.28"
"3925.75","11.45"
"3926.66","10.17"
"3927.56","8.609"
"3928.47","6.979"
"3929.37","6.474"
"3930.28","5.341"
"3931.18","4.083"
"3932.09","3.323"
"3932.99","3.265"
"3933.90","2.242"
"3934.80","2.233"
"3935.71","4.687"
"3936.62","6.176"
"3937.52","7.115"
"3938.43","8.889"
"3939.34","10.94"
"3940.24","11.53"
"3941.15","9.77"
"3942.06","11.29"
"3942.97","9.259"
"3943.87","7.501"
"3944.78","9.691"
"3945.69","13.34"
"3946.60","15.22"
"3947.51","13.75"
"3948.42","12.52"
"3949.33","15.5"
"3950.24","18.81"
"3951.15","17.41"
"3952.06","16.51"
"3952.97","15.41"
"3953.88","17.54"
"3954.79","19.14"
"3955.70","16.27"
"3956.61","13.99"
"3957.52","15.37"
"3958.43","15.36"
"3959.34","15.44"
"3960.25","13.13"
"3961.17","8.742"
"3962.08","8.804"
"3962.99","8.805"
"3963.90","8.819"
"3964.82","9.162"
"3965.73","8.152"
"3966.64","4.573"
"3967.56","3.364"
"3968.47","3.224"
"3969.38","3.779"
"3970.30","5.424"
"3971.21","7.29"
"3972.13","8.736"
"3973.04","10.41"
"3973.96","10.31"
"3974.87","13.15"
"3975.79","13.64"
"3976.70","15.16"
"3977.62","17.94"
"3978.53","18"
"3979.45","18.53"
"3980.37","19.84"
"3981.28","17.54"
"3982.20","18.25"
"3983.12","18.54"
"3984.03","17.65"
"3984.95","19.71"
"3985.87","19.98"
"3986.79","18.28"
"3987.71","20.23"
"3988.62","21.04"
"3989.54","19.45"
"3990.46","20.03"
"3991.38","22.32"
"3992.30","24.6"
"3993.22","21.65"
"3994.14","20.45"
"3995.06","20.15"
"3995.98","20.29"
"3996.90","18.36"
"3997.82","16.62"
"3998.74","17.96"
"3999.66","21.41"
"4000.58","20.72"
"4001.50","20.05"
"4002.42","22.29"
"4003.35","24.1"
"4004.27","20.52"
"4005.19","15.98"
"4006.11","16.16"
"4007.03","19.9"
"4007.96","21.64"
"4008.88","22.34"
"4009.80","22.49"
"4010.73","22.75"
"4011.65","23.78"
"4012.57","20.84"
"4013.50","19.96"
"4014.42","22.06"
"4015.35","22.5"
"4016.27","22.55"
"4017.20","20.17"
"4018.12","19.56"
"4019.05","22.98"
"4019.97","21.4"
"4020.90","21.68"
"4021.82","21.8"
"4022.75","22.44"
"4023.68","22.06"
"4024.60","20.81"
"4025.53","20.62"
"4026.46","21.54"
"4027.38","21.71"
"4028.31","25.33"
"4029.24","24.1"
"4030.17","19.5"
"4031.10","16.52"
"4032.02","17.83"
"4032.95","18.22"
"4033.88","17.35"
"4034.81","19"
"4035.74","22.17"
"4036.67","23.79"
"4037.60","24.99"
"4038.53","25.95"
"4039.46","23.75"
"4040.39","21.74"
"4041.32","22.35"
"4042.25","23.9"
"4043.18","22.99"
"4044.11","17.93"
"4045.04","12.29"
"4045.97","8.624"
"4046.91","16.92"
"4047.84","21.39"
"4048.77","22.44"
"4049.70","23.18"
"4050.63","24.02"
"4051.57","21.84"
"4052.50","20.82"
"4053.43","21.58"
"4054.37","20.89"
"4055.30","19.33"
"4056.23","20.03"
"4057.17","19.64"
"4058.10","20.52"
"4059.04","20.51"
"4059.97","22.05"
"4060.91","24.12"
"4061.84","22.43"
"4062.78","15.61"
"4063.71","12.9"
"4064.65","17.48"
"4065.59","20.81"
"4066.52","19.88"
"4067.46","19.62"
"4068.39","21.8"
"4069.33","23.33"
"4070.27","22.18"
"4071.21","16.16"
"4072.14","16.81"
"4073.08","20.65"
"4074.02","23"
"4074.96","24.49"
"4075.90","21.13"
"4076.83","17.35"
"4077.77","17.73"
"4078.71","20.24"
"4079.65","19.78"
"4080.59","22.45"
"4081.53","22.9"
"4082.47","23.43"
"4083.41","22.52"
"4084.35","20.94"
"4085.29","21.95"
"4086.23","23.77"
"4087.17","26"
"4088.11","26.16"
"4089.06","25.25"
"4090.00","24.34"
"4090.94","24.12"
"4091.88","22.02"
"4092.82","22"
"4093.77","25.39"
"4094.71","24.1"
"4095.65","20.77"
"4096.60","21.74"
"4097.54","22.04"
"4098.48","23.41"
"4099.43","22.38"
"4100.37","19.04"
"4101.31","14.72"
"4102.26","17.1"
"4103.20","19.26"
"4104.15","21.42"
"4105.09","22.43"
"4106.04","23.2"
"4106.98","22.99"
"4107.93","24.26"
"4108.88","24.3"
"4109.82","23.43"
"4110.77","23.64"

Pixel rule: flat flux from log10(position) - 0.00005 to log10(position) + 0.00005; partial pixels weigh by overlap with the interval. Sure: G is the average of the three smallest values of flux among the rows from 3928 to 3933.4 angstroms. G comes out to 4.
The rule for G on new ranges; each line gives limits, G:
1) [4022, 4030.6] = 20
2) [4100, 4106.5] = 17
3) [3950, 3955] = 16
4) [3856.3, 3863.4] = 7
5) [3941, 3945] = 9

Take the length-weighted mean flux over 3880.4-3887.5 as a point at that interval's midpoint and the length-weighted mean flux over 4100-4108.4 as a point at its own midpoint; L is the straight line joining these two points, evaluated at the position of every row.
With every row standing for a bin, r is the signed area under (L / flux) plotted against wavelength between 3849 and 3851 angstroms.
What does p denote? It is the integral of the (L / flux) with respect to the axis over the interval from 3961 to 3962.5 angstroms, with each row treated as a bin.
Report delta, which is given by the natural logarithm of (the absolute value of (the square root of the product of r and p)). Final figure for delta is 0.8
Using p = 2.59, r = 1.8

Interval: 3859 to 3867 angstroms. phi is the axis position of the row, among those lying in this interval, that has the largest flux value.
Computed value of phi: 3862.99 angstroms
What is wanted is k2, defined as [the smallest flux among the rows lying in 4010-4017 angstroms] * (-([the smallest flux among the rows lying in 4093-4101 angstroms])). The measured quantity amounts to -380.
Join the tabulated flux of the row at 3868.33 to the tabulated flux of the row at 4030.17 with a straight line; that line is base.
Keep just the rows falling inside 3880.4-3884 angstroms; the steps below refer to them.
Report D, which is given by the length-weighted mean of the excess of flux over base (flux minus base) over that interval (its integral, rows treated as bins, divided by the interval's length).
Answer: -1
